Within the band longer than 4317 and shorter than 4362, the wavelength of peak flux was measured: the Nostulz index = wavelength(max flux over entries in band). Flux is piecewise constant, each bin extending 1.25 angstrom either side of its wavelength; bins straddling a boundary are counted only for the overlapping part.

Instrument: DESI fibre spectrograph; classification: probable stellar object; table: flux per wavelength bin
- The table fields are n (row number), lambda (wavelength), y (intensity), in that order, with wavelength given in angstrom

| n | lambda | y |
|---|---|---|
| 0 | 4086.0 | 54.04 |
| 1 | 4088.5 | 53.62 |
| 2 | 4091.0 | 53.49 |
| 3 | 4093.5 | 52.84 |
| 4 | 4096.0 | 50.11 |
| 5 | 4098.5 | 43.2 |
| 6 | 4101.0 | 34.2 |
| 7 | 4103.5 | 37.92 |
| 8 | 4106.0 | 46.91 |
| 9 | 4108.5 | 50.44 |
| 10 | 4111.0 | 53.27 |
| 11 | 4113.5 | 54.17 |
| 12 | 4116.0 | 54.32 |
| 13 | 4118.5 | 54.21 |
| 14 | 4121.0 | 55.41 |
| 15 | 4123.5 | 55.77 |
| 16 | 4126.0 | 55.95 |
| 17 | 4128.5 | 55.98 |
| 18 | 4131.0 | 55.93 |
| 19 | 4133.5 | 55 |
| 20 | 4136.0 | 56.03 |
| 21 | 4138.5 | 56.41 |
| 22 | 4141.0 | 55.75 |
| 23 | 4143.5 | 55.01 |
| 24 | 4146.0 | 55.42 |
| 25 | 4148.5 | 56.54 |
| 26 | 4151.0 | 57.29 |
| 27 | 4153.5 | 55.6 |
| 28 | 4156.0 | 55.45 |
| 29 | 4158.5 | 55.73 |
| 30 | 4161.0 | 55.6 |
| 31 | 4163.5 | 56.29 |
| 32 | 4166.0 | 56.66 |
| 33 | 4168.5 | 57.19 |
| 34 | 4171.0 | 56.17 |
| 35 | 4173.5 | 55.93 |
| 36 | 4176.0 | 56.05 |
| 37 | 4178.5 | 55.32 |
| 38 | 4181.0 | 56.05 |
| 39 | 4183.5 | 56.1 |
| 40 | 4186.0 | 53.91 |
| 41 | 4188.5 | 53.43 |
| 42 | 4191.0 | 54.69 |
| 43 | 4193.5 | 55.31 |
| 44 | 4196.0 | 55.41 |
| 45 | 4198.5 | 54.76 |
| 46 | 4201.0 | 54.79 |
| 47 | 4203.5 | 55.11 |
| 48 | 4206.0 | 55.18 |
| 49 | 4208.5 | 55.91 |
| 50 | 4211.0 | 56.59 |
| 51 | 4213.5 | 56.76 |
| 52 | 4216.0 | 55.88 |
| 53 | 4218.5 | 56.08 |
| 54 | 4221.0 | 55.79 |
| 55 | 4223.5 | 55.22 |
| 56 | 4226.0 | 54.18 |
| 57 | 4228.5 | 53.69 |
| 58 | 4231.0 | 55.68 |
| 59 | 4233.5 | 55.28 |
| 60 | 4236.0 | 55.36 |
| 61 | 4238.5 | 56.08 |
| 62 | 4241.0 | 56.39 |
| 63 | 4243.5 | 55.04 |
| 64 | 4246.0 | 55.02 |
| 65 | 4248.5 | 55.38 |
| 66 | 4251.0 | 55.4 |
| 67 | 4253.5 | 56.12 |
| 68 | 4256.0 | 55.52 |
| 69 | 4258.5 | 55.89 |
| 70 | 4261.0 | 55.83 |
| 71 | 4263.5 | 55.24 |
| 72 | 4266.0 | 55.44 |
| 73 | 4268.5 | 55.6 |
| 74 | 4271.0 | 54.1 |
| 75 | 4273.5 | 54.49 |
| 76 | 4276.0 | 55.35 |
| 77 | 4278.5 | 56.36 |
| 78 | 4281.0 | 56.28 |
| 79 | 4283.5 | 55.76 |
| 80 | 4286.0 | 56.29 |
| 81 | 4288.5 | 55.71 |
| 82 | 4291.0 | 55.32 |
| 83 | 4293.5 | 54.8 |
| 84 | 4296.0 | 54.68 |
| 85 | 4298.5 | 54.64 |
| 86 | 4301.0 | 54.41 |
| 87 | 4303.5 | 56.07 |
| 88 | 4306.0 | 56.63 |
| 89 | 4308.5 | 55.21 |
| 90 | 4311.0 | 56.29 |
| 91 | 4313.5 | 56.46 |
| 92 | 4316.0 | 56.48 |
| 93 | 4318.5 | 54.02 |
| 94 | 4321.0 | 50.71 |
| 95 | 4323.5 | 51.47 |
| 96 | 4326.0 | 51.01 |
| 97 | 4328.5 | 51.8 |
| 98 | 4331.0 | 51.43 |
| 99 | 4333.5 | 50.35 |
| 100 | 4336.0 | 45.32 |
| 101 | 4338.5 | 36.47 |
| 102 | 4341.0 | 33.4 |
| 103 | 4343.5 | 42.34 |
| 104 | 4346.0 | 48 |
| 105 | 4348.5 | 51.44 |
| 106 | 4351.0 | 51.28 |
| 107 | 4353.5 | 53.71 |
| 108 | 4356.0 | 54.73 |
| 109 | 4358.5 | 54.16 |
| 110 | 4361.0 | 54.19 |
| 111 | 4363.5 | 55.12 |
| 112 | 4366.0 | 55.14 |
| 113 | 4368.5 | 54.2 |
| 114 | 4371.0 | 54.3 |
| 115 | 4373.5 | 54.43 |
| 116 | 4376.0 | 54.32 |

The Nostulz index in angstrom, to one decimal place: 4356.0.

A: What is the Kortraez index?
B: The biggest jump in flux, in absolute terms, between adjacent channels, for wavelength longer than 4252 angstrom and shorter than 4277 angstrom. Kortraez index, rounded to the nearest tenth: 1.5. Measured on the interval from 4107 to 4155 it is 2.8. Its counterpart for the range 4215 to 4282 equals 2.0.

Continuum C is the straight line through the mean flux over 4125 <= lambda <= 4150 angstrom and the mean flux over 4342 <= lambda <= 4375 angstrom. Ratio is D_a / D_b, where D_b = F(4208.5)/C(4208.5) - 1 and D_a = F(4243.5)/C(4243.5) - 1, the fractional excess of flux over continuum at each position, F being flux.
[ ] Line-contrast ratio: 0.7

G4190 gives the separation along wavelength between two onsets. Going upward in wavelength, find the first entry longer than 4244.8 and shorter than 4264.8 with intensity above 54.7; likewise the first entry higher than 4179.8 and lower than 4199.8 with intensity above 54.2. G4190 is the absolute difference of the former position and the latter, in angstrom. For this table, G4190 65.0 angstrom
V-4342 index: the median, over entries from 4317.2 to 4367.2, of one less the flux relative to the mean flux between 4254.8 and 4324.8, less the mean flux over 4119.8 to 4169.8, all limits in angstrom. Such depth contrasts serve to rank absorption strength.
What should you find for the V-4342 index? -55.9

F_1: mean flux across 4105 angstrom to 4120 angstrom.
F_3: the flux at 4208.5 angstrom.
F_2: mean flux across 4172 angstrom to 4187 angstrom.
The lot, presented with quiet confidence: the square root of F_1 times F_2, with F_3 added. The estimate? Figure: 110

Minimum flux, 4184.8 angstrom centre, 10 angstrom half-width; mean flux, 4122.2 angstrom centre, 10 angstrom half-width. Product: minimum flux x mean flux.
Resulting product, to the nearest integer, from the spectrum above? 2950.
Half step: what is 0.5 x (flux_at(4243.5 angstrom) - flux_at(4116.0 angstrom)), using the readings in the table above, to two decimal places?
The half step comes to 0.36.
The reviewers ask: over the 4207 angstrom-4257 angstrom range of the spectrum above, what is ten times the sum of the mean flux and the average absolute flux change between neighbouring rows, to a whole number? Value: 561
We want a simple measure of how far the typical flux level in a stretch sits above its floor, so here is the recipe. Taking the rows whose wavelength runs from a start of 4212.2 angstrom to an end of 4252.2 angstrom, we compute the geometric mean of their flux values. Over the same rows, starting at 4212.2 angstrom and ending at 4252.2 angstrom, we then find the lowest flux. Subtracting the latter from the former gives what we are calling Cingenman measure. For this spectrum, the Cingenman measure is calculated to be 1.8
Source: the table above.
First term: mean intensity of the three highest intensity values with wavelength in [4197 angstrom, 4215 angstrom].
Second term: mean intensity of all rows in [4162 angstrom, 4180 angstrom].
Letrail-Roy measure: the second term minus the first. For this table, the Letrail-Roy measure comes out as -0.2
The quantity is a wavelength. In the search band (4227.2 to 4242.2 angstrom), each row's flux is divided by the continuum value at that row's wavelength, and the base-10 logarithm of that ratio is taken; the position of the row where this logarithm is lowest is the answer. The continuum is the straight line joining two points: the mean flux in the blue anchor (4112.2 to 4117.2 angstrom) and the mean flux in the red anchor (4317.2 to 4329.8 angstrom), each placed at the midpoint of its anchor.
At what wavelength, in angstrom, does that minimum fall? 4228.5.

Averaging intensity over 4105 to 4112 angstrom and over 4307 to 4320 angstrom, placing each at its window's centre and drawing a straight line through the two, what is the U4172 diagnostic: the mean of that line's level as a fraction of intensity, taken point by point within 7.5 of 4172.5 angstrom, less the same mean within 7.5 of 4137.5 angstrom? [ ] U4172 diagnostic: 0.008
